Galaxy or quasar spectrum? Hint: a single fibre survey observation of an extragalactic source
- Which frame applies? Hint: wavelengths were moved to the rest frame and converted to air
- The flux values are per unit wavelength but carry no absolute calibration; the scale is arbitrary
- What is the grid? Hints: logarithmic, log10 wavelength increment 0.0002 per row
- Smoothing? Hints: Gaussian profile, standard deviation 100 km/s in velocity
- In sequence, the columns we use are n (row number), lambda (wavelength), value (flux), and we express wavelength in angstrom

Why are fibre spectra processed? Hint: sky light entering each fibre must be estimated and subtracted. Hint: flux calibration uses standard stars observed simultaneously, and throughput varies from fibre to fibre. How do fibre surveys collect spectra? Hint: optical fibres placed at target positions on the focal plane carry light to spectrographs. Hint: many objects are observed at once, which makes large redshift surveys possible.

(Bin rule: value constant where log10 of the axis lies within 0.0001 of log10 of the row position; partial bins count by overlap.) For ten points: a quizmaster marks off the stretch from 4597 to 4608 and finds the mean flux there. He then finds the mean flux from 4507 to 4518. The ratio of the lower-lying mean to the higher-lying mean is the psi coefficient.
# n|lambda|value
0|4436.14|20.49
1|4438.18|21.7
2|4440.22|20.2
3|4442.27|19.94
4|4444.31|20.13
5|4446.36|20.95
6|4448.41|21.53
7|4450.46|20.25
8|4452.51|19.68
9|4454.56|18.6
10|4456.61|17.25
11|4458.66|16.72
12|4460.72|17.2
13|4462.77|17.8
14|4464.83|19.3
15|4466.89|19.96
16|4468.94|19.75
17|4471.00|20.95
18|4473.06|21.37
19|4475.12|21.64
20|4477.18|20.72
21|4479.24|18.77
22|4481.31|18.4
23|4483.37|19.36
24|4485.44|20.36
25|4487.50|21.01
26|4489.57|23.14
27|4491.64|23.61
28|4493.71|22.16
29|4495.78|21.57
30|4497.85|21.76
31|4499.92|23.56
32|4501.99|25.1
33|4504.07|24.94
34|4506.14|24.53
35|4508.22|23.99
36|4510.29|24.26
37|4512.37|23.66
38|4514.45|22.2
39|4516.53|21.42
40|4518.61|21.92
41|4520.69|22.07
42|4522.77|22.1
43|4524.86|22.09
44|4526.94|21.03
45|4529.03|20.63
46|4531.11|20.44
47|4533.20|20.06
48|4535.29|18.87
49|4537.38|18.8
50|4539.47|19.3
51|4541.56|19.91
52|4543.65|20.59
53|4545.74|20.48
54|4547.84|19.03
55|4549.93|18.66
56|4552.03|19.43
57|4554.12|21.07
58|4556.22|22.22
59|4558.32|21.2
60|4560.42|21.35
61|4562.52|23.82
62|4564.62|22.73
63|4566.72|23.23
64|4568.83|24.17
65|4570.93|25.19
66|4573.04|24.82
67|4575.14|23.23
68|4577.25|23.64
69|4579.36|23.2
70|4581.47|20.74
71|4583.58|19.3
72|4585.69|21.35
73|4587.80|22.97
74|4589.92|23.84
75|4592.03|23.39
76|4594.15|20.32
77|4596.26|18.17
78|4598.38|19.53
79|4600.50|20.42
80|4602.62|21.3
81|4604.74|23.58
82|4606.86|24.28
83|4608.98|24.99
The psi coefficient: 1.06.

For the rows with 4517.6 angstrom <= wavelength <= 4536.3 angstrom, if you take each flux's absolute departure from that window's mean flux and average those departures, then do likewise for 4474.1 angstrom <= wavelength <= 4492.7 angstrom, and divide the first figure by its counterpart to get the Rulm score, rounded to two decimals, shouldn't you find 0.65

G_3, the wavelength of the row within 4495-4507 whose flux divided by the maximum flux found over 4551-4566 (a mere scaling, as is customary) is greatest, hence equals 4501.99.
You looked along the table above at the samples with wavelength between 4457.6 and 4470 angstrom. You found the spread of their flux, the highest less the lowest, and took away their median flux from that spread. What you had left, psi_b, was -15.3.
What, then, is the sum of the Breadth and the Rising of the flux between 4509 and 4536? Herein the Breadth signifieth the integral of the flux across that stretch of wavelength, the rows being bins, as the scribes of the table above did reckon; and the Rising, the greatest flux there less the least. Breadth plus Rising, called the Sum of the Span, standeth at 590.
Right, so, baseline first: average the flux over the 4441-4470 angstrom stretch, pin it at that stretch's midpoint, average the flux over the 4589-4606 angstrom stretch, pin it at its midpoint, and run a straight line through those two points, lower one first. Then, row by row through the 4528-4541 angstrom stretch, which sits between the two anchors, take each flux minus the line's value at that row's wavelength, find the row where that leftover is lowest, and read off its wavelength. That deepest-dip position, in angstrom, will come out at 4537.38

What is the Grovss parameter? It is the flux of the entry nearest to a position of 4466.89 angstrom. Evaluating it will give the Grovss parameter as 19.96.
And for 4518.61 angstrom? 21.92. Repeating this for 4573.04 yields 24.82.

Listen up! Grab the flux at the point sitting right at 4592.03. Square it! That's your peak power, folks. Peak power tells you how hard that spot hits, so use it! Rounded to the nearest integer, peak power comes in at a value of 547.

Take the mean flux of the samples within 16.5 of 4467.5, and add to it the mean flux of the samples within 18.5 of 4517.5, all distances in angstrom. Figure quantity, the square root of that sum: 6.45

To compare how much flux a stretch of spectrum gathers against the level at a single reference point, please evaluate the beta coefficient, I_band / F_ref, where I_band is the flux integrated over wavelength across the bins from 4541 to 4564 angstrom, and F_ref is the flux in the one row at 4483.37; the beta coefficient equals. 24.7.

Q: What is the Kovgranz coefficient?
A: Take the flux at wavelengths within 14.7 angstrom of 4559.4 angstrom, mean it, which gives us 22.0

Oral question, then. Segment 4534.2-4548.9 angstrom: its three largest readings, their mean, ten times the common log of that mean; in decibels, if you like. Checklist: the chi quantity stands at 13.1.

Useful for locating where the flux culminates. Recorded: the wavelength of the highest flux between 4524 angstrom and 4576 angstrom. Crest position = 4570.93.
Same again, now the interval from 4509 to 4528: 4510.29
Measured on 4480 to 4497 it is 4491.64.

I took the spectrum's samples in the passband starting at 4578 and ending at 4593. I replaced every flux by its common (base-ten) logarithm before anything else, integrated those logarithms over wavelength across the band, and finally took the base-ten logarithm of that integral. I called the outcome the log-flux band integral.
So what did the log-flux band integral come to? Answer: 1.30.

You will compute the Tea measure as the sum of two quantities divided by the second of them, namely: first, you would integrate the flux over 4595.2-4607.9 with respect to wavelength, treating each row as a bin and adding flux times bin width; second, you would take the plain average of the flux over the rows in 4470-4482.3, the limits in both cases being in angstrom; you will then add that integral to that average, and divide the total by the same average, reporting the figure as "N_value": 14.3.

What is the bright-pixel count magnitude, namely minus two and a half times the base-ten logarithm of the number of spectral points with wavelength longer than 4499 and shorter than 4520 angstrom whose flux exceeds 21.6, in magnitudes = -2.4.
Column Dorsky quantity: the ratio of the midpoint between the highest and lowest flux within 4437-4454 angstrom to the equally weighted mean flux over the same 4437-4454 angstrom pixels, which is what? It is 1.01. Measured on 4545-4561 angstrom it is 1.00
